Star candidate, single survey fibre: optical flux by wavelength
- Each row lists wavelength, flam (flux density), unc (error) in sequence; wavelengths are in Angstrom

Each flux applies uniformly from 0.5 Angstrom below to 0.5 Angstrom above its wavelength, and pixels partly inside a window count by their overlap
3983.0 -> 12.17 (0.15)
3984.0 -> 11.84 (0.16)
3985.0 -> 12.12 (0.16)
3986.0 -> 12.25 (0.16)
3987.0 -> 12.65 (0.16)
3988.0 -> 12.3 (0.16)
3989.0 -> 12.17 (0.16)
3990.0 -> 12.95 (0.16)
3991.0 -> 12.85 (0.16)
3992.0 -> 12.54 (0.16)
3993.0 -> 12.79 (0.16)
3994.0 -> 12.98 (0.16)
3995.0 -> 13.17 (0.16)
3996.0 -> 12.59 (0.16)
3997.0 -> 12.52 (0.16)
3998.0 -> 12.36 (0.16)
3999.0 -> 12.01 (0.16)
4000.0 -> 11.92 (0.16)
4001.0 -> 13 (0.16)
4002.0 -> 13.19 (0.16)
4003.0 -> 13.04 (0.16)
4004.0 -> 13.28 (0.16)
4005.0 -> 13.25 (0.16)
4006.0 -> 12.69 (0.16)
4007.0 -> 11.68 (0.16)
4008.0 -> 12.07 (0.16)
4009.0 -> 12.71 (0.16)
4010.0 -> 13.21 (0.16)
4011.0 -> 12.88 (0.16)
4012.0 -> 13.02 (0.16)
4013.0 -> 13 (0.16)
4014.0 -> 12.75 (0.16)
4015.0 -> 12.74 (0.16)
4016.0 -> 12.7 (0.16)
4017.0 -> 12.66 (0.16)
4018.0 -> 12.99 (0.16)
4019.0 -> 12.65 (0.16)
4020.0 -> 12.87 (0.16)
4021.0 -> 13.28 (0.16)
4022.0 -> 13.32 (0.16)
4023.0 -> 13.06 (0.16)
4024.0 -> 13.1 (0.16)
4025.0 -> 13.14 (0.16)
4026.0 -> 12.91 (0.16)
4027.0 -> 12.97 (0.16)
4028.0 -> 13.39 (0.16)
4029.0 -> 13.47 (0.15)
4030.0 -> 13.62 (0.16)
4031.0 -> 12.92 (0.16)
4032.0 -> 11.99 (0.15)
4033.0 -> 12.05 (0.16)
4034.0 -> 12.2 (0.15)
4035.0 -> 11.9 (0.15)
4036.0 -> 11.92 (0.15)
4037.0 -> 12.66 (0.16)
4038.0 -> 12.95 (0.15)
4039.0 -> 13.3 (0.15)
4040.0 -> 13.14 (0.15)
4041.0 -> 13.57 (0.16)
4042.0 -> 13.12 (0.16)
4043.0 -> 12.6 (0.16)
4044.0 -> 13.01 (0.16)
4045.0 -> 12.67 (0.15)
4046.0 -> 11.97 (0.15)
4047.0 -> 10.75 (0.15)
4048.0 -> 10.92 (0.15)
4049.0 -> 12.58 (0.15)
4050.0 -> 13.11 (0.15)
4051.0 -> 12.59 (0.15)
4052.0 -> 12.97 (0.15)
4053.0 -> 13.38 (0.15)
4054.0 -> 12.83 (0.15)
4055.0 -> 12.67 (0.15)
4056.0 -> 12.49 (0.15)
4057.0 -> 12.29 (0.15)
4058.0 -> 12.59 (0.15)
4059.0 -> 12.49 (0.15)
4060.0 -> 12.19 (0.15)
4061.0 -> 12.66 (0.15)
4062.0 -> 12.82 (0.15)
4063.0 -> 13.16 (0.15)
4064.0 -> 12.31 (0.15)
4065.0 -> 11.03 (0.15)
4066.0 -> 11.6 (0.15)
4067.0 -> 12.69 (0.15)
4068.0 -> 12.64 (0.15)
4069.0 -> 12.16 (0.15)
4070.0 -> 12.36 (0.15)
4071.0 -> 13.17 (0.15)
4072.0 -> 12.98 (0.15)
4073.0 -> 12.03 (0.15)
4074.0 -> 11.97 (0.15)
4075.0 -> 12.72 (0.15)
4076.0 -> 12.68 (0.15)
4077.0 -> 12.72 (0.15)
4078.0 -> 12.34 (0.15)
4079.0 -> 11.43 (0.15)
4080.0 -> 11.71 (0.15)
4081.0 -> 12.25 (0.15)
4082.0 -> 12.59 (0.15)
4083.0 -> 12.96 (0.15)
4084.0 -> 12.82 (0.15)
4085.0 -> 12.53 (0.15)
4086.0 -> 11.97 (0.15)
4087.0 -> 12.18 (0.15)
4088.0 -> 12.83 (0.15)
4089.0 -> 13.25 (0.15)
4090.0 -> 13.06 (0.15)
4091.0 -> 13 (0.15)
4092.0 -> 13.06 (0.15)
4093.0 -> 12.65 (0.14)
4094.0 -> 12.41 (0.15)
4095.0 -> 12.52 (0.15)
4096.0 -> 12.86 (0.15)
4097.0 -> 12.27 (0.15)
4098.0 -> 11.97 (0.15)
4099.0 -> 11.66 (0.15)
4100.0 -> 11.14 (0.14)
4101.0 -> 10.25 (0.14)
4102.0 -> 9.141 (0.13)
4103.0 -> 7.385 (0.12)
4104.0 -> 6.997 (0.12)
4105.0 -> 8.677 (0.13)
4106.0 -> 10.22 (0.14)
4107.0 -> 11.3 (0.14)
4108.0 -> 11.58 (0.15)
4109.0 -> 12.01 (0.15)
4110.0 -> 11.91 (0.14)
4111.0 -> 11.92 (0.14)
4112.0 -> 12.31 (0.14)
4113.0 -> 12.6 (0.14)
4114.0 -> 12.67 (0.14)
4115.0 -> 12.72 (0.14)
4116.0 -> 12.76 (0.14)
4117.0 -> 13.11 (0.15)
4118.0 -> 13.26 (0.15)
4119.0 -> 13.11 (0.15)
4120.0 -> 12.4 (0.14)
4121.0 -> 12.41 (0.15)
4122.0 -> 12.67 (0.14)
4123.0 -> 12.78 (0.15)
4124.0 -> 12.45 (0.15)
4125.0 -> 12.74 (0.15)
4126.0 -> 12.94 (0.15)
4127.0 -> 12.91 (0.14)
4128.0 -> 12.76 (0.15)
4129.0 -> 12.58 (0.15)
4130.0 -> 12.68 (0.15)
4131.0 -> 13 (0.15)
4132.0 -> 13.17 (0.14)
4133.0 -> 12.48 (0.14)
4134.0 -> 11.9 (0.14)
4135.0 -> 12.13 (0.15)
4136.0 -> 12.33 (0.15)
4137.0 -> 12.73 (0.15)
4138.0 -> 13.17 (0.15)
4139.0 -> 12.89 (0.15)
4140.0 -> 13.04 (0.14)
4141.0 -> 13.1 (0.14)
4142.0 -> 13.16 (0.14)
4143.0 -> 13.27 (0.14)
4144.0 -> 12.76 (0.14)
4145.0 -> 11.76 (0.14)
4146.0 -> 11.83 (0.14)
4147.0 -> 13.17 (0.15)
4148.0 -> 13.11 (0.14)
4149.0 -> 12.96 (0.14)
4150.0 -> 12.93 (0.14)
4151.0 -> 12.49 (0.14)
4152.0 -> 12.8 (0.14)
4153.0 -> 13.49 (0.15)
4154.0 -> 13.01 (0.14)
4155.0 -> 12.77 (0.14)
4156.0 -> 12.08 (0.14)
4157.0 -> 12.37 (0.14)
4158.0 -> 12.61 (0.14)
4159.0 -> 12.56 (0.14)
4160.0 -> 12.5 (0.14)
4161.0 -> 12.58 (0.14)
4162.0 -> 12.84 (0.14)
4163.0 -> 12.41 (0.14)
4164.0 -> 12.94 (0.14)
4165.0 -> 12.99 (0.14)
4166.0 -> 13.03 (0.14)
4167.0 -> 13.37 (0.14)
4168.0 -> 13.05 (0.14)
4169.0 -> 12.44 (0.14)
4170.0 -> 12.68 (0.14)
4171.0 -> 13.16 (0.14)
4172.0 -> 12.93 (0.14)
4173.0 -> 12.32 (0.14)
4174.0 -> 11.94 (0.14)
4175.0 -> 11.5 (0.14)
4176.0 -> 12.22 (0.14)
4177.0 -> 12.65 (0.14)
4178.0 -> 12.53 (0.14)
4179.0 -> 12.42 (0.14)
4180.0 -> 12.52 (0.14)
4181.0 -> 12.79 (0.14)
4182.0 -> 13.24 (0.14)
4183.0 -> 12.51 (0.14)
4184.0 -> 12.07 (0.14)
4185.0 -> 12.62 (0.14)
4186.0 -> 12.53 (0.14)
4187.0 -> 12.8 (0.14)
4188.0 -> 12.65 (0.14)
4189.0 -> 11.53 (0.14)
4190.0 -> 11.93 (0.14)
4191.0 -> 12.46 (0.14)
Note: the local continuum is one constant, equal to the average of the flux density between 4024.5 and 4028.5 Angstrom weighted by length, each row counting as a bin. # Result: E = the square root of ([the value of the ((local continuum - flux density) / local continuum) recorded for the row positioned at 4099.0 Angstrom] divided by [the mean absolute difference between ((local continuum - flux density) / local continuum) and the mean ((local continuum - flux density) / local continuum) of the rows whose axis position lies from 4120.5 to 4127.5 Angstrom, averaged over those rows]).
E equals 3.0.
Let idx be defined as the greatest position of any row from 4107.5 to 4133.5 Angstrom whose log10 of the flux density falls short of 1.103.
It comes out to 4133.0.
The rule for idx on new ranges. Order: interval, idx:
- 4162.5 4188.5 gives 4188.0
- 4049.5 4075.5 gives 4074.0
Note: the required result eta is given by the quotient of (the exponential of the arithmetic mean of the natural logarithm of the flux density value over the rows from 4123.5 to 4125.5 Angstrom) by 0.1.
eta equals 126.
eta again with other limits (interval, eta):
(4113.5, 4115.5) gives 127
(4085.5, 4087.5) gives 121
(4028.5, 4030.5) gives 135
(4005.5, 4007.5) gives 122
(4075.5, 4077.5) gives 127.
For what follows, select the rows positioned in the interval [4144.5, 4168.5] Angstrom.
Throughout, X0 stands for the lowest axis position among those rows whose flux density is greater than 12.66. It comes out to 4147.0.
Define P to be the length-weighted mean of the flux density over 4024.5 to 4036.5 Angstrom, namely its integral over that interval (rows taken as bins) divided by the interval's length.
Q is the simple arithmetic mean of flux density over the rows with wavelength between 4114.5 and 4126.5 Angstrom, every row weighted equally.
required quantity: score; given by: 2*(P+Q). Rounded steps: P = 12.71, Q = 12.8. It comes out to 51.0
